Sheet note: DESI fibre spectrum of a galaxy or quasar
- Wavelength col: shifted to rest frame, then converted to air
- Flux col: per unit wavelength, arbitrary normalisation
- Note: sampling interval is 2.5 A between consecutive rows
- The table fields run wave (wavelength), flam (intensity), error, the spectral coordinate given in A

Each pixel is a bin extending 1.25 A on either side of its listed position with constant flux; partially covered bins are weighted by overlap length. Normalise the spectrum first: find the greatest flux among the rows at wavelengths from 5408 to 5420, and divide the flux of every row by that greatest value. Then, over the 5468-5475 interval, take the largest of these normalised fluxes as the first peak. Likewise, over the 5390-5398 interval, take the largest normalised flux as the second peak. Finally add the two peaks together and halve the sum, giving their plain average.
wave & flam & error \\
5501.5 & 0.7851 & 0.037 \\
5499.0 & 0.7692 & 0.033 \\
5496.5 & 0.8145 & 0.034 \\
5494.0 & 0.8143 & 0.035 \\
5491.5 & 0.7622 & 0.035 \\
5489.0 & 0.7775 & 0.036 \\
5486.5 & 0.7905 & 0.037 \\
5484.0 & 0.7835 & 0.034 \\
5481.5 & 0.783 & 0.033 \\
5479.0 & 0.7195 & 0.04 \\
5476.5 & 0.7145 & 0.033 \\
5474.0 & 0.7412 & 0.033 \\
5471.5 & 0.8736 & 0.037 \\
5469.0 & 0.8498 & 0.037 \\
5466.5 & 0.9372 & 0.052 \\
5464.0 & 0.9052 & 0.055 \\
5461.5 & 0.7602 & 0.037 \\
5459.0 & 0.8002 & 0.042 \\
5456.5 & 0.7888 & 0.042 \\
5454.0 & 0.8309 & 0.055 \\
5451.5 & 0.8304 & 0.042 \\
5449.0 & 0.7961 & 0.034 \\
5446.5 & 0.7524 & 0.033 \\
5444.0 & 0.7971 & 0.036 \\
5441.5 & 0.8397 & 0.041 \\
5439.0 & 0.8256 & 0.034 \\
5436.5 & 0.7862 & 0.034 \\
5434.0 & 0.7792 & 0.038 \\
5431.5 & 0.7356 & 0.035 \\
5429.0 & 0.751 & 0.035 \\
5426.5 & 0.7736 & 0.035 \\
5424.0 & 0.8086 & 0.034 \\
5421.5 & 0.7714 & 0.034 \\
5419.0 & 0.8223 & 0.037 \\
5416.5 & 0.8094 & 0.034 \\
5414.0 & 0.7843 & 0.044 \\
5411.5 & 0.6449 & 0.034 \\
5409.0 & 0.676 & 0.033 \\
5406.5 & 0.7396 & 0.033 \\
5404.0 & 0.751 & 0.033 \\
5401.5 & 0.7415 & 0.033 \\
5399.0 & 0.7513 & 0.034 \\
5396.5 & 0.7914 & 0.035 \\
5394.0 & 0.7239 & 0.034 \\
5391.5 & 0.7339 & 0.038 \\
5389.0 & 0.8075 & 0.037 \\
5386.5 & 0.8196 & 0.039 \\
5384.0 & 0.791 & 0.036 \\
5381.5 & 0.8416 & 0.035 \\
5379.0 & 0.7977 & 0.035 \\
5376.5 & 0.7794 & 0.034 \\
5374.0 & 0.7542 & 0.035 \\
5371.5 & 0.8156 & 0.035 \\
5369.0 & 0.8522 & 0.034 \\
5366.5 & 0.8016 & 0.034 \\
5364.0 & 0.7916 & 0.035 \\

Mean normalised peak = 1.01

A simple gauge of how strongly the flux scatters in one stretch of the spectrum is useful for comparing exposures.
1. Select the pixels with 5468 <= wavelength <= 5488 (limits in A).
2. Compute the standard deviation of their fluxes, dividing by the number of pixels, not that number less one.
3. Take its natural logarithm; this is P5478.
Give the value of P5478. -2.9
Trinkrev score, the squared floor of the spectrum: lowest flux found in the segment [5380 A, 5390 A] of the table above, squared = 0.626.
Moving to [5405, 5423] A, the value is 0.416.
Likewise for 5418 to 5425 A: 0.595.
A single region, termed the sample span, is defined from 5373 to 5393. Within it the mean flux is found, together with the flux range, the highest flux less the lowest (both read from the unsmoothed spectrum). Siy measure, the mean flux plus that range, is 0.90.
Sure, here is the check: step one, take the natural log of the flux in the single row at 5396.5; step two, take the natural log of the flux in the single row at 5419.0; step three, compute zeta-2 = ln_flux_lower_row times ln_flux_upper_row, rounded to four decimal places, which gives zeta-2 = 0.0458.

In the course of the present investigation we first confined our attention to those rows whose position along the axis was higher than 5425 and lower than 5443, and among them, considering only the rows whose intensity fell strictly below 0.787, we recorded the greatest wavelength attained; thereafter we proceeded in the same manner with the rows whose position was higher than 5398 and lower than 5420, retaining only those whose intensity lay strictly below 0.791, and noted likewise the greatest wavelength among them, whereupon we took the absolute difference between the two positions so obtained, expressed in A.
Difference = 22.5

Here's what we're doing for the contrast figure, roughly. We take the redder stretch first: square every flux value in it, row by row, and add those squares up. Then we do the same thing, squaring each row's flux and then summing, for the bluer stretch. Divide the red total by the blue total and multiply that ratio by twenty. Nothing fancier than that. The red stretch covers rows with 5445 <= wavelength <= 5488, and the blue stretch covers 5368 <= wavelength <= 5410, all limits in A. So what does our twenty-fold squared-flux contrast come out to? 22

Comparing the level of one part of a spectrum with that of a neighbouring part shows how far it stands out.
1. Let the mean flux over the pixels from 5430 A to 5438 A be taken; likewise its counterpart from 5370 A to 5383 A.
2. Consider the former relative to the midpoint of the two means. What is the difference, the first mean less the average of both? -0.02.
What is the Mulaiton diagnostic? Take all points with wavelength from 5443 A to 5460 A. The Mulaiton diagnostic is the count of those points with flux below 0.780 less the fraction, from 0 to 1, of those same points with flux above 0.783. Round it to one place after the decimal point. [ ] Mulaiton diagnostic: 0.1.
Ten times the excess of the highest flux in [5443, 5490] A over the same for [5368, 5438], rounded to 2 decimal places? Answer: 0.85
